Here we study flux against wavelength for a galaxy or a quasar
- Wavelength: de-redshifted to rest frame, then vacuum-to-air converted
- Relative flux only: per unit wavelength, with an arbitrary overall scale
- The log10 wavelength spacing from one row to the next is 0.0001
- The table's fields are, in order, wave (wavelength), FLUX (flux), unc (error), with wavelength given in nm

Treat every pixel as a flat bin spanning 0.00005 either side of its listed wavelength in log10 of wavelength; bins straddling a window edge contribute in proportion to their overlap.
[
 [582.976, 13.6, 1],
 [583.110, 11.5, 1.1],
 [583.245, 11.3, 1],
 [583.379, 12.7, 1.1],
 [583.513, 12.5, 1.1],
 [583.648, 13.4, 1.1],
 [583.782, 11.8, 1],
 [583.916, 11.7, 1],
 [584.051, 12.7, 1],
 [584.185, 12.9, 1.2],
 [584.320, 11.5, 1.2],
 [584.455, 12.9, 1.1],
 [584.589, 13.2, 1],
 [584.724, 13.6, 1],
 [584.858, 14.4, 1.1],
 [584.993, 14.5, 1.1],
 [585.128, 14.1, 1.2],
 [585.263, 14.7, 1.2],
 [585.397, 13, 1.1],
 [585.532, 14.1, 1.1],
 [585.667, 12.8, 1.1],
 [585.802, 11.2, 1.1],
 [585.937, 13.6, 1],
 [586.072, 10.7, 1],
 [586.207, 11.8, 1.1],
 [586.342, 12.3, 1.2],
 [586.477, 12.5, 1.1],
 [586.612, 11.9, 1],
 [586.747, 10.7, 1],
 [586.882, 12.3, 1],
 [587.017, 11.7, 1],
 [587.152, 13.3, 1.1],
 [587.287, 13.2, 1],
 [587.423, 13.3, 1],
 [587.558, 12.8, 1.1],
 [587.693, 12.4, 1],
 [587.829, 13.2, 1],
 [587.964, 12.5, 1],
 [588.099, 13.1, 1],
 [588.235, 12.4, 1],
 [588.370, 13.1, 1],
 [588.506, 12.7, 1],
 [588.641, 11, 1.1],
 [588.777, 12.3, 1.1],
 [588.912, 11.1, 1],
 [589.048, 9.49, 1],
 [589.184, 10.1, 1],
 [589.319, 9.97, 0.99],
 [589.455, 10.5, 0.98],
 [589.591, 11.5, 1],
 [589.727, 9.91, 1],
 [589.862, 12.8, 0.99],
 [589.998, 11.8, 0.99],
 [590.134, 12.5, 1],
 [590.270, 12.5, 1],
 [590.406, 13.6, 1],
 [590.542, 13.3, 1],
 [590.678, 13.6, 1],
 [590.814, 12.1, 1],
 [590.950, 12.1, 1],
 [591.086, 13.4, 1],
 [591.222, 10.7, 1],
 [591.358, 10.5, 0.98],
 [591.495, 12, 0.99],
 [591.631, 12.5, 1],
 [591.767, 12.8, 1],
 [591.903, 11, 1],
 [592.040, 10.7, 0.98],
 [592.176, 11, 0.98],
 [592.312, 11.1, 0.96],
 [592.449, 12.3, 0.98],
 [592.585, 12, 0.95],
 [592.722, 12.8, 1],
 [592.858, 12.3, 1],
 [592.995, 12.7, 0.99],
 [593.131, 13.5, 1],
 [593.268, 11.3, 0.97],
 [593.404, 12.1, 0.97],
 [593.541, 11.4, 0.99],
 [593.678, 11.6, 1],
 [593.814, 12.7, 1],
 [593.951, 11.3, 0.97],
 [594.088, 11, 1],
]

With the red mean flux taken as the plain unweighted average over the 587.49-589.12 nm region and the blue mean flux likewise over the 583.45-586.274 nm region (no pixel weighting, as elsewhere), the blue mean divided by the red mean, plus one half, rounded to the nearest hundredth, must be 1.56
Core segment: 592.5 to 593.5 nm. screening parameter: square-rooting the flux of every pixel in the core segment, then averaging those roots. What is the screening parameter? 3.52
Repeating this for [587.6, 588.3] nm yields 3.57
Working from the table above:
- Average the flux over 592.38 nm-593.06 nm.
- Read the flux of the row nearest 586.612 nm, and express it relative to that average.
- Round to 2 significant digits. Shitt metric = 0.96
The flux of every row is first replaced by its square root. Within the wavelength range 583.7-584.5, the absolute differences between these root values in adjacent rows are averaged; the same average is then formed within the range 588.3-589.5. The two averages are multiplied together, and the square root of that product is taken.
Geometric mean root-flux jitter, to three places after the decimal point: 0.128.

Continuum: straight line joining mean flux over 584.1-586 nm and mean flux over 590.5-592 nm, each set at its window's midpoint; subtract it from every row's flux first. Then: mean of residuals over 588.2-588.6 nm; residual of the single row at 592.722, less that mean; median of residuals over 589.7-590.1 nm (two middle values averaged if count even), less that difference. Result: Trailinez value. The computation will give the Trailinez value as -1.5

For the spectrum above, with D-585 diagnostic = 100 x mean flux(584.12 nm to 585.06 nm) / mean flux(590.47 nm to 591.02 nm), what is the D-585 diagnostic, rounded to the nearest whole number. 104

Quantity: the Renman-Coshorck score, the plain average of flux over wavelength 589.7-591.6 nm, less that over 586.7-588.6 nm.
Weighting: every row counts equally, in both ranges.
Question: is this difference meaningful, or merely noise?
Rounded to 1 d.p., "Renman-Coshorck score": -0.4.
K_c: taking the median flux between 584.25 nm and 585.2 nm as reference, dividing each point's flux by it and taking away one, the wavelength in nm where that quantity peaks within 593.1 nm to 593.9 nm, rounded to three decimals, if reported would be 593.131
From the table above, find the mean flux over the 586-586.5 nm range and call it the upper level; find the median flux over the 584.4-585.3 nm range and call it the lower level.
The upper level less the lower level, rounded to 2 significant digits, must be -2.3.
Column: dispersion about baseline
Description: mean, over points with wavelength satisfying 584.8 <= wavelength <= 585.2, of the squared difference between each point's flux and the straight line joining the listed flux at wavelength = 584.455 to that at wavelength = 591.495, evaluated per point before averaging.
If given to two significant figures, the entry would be 2.3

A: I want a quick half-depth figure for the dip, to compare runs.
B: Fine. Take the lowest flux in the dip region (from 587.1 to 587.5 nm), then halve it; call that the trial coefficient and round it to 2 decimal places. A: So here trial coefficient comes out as 6.60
